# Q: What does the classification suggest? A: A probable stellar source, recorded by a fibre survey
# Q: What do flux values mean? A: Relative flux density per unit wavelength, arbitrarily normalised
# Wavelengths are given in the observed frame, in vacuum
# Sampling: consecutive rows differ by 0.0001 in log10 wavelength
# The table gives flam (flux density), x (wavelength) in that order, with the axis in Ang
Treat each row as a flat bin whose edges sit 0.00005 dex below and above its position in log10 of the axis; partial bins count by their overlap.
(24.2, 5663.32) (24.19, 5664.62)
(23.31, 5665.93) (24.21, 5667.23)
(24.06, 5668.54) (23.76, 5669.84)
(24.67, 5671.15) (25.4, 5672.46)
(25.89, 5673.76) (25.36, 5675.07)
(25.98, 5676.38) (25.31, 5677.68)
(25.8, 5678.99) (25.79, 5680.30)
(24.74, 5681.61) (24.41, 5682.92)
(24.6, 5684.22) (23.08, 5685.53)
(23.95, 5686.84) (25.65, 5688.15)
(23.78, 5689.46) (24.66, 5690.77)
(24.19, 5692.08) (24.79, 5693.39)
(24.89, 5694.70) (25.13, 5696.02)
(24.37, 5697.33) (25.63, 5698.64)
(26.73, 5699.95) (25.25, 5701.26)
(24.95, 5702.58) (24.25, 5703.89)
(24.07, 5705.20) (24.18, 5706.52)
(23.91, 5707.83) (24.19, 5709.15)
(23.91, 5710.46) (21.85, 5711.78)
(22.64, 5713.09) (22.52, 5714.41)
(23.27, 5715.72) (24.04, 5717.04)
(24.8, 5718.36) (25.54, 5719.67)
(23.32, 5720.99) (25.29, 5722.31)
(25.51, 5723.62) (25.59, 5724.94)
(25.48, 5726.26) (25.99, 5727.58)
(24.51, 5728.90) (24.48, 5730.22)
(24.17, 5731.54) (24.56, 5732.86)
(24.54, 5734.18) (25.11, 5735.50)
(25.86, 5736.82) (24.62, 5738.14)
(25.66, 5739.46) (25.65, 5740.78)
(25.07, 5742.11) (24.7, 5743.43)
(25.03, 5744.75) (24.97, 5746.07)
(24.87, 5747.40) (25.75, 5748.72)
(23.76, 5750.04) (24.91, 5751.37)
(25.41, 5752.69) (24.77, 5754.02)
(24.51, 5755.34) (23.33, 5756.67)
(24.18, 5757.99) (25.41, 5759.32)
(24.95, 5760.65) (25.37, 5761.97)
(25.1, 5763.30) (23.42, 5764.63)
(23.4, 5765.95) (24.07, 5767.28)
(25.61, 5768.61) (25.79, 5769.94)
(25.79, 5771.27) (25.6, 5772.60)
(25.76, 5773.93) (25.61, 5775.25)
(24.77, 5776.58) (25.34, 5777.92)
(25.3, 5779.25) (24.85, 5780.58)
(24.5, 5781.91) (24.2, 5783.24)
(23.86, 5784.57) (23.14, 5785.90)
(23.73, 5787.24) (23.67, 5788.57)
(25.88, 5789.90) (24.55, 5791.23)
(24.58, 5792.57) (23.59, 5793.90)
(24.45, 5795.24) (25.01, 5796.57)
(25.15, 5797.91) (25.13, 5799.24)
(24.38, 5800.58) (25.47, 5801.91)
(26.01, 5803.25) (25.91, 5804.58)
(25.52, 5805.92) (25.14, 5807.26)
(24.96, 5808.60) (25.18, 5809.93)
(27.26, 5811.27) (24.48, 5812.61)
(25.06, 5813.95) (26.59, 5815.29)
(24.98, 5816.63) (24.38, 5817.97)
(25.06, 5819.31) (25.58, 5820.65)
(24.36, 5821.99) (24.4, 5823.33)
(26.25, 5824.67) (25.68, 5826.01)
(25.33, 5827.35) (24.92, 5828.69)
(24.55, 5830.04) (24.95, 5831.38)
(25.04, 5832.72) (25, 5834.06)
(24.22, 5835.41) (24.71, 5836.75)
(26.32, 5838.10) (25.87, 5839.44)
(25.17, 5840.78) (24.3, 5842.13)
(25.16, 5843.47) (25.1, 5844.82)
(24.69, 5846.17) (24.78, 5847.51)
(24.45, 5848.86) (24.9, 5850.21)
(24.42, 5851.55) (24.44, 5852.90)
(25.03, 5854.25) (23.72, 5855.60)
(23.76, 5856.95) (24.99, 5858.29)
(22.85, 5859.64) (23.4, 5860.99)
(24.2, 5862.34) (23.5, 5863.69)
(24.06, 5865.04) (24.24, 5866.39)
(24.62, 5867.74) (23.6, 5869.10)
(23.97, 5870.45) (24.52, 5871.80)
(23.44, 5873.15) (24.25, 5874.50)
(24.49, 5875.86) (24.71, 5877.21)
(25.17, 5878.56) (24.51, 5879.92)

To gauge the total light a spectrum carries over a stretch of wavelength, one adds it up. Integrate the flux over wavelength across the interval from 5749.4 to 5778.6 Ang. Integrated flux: 726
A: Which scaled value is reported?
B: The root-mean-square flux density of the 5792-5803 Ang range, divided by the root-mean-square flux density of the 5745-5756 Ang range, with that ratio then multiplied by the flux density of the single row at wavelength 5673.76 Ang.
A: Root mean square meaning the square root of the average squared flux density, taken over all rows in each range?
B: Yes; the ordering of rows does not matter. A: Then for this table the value 25.7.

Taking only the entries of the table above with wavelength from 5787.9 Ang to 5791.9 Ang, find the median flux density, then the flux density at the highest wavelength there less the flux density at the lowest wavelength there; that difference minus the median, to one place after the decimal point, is -23.7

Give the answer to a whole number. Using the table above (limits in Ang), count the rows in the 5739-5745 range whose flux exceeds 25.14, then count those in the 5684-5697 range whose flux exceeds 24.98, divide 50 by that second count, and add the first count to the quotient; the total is 27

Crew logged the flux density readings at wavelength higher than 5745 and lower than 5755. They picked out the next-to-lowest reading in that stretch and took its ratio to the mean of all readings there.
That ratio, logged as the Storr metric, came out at 0.994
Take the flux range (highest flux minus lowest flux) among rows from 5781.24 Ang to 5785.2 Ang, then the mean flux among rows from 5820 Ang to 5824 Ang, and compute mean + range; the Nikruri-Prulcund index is 25.4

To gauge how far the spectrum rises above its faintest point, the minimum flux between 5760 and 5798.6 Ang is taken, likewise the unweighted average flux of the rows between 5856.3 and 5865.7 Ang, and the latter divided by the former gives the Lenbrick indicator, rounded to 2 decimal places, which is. 1.03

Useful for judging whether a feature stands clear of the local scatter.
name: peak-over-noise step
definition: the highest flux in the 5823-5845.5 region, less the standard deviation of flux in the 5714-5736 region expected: 25.4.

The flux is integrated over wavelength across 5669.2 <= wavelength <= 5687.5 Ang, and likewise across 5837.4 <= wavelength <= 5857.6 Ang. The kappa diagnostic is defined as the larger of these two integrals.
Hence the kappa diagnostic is 501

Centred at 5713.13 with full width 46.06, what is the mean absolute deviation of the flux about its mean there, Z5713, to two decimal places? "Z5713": 0.74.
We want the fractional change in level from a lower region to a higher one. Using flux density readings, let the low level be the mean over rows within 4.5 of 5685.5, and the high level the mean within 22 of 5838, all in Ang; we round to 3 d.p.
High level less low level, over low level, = 0.021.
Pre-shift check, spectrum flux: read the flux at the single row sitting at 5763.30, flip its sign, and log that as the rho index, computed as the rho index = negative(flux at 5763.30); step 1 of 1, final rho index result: -25.1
